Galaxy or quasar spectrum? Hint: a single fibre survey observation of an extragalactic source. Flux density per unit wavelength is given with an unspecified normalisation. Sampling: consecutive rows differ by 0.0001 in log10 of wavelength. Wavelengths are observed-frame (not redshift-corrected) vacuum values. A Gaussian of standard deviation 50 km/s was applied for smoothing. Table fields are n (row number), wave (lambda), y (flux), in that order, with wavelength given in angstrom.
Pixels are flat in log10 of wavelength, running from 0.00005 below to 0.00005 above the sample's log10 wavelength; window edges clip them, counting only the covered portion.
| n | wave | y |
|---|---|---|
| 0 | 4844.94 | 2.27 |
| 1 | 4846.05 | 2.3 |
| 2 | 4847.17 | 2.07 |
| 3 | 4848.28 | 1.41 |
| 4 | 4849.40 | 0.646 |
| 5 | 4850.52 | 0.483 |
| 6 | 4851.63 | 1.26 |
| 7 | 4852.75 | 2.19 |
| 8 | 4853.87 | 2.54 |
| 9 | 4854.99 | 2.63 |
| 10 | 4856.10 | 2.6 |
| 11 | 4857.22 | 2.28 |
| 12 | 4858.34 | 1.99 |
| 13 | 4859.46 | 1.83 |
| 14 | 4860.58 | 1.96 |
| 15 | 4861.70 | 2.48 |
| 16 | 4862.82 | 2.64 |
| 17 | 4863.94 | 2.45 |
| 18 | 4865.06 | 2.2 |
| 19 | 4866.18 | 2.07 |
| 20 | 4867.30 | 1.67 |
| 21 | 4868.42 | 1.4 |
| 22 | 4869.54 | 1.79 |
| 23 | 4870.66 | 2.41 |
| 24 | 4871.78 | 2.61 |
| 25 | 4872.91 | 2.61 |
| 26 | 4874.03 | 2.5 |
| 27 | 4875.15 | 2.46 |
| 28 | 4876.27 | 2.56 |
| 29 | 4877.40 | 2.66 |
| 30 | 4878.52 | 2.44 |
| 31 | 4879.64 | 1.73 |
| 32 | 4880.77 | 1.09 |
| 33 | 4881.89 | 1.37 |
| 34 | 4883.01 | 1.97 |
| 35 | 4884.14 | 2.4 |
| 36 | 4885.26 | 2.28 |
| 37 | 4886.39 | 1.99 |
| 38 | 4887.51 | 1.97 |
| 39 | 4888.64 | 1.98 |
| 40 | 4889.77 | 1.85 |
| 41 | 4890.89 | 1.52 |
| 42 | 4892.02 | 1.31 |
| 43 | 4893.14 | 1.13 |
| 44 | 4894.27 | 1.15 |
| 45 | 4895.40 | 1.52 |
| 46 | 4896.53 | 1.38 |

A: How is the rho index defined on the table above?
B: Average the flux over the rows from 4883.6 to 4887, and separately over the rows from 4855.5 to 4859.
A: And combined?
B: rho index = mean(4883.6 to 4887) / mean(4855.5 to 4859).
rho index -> 0.97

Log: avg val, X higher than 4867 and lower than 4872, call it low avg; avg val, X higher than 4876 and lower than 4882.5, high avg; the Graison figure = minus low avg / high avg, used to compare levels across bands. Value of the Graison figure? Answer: -1.0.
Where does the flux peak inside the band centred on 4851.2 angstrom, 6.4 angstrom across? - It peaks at 4853.87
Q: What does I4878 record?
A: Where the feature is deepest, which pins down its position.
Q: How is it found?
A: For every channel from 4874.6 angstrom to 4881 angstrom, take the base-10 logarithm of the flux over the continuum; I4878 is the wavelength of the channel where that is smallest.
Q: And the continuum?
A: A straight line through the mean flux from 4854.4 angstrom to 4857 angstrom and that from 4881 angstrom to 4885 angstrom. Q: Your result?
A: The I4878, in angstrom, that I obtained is 4880.77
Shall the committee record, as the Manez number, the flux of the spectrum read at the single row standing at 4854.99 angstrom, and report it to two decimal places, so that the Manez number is 2.63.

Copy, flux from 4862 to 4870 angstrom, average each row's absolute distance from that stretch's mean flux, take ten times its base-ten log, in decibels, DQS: -4.5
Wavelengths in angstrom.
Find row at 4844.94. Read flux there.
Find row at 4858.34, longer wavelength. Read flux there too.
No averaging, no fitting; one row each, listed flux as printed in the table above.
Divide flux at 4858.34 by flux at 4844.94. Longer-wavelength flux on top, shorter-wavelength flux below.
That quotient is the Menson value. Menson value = 0.88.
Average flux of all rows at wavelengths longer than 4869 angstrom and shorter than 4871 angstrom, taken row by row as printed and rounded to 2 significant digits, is 2.1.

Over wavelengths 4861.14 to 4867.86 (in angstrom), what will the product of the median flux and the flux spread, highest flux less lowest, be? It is 2.3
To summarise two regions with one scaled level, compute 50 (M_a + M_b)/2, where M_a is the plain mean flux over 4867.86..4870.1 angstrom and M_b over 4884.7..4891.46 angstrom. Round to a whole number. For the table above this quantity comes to 88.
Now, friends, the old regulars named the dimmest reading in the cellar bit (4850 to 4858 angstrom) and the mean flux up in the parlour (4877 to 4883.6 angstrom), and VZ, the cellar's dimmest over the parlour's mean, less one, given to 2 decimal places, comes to -0.74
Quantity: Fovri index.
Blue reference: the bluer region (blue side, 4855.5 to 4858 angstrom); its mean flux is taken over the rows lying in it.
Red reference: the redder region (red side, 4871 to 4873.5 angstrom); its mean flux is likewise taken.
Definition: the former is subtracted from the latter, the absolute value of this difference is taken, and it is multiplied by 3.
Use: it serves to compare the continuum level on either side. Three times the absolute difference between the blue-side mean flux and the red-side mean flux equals 0.5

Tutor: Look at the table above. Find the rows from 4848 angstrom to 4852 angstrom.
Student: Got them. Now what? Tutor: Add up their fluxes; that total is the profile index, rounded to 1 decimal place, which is 3.8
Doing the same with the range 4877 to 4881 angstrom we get 7.9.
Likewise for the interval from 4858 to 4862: 8.3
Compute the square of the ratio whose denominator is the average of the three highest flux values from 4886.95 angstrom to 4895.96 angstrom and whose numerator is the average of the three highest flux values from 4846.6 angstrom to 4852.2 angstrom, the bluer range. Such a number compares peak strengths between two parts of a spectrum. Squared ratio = 0.67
